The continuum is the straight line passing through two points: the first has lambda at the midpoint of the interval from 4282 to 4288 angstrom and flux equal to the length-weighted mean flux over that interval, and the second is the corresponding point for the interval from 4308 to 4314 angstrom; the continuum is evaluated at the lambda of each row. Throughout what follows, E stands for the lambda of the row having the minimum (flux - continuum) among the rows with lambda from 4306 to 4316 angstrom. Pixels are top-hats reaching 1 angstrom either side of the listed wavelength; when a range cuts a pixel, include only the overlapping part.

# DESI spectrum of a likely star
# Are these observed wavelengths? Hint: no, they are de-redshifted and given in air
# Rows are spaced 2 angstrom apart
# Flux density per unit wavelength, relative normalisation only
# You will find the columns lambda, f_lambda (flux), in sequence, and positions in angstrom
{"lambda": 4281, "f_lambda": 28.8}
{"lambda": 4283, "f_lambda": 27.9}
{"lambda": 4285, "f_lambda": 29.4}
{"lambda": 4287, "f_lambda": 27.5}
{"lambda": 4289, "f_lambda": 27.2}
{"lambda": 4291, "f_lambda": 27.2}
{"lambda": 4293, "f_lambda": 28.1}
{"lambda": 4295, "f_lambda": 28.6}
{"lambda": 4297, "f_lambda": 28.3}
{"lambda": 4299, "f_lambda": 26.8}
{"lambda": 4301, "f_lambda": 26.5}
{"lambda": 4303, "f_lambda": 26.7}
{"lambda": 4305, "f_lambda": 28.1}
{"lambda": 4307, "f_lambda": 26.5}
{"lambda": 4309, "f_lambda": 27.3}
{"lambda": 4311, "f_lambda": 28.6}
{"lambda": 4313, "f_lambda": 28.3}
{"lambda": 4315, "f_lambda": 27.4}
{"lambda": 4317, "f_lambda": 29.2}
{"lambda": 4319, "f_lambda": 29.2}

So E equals 4307 angstrom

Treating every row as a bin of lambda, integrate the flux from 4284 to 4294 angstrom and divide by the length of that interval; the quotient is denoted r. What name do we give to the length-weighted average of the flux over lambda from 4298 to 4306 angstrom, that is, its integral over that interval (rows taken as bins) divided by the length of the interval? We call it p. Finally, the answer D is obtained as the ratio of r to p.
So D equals 1.03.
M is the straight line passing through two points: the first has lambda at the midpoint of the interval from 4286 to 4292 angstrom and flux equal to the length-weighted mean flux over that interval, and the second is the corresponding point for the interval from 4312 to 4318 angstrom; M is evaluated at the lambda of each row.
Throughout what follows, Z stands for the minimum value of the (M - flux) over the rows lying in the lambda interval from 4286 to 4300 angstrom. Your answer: -1.1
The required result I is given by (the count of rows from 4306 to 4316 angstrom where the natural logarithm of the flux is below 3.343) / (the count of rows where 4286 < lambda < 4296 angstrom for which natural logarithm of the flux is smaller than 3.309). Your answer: 2.0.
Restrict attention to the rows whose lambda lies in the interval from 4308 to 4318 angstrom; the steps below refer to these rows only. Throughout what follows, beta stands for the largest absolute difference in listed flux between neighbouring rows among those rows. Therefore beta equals 1.80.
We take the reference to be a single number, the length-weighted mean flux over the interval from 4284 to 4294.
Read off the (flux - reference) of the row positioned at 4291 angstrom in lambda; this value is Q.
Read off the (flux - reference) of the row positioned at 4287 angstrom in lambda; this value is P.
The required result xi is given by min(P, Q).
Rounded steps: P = -0.4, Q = -0.7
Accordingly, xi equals -0.68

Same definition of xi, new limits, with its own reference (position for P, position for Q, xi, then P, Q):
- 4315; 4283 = -0.48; -0.5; 0.0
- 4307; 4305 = -1.38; -1.4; 0.2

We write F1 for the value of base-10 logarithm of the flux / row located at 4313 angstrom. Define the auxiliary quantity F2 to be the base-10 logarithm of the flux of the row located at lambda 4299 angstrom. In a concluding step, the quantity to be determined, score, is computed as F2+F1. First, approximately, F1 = 1.45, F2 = 1.428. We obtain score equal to 2.88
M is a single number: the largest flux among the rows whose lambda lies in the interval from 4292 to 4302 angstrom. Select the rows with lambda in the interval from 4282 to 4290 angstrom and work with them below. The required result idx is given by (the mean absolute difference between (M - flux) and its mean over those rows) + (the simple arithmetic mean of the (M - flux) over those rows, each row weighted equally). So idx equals 1.30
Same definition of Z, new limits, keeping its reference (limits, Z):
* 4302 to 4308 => -0.2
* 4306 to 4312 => -0.5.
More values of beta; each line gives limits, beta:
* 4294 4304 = 1.50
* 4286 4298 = 0.90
